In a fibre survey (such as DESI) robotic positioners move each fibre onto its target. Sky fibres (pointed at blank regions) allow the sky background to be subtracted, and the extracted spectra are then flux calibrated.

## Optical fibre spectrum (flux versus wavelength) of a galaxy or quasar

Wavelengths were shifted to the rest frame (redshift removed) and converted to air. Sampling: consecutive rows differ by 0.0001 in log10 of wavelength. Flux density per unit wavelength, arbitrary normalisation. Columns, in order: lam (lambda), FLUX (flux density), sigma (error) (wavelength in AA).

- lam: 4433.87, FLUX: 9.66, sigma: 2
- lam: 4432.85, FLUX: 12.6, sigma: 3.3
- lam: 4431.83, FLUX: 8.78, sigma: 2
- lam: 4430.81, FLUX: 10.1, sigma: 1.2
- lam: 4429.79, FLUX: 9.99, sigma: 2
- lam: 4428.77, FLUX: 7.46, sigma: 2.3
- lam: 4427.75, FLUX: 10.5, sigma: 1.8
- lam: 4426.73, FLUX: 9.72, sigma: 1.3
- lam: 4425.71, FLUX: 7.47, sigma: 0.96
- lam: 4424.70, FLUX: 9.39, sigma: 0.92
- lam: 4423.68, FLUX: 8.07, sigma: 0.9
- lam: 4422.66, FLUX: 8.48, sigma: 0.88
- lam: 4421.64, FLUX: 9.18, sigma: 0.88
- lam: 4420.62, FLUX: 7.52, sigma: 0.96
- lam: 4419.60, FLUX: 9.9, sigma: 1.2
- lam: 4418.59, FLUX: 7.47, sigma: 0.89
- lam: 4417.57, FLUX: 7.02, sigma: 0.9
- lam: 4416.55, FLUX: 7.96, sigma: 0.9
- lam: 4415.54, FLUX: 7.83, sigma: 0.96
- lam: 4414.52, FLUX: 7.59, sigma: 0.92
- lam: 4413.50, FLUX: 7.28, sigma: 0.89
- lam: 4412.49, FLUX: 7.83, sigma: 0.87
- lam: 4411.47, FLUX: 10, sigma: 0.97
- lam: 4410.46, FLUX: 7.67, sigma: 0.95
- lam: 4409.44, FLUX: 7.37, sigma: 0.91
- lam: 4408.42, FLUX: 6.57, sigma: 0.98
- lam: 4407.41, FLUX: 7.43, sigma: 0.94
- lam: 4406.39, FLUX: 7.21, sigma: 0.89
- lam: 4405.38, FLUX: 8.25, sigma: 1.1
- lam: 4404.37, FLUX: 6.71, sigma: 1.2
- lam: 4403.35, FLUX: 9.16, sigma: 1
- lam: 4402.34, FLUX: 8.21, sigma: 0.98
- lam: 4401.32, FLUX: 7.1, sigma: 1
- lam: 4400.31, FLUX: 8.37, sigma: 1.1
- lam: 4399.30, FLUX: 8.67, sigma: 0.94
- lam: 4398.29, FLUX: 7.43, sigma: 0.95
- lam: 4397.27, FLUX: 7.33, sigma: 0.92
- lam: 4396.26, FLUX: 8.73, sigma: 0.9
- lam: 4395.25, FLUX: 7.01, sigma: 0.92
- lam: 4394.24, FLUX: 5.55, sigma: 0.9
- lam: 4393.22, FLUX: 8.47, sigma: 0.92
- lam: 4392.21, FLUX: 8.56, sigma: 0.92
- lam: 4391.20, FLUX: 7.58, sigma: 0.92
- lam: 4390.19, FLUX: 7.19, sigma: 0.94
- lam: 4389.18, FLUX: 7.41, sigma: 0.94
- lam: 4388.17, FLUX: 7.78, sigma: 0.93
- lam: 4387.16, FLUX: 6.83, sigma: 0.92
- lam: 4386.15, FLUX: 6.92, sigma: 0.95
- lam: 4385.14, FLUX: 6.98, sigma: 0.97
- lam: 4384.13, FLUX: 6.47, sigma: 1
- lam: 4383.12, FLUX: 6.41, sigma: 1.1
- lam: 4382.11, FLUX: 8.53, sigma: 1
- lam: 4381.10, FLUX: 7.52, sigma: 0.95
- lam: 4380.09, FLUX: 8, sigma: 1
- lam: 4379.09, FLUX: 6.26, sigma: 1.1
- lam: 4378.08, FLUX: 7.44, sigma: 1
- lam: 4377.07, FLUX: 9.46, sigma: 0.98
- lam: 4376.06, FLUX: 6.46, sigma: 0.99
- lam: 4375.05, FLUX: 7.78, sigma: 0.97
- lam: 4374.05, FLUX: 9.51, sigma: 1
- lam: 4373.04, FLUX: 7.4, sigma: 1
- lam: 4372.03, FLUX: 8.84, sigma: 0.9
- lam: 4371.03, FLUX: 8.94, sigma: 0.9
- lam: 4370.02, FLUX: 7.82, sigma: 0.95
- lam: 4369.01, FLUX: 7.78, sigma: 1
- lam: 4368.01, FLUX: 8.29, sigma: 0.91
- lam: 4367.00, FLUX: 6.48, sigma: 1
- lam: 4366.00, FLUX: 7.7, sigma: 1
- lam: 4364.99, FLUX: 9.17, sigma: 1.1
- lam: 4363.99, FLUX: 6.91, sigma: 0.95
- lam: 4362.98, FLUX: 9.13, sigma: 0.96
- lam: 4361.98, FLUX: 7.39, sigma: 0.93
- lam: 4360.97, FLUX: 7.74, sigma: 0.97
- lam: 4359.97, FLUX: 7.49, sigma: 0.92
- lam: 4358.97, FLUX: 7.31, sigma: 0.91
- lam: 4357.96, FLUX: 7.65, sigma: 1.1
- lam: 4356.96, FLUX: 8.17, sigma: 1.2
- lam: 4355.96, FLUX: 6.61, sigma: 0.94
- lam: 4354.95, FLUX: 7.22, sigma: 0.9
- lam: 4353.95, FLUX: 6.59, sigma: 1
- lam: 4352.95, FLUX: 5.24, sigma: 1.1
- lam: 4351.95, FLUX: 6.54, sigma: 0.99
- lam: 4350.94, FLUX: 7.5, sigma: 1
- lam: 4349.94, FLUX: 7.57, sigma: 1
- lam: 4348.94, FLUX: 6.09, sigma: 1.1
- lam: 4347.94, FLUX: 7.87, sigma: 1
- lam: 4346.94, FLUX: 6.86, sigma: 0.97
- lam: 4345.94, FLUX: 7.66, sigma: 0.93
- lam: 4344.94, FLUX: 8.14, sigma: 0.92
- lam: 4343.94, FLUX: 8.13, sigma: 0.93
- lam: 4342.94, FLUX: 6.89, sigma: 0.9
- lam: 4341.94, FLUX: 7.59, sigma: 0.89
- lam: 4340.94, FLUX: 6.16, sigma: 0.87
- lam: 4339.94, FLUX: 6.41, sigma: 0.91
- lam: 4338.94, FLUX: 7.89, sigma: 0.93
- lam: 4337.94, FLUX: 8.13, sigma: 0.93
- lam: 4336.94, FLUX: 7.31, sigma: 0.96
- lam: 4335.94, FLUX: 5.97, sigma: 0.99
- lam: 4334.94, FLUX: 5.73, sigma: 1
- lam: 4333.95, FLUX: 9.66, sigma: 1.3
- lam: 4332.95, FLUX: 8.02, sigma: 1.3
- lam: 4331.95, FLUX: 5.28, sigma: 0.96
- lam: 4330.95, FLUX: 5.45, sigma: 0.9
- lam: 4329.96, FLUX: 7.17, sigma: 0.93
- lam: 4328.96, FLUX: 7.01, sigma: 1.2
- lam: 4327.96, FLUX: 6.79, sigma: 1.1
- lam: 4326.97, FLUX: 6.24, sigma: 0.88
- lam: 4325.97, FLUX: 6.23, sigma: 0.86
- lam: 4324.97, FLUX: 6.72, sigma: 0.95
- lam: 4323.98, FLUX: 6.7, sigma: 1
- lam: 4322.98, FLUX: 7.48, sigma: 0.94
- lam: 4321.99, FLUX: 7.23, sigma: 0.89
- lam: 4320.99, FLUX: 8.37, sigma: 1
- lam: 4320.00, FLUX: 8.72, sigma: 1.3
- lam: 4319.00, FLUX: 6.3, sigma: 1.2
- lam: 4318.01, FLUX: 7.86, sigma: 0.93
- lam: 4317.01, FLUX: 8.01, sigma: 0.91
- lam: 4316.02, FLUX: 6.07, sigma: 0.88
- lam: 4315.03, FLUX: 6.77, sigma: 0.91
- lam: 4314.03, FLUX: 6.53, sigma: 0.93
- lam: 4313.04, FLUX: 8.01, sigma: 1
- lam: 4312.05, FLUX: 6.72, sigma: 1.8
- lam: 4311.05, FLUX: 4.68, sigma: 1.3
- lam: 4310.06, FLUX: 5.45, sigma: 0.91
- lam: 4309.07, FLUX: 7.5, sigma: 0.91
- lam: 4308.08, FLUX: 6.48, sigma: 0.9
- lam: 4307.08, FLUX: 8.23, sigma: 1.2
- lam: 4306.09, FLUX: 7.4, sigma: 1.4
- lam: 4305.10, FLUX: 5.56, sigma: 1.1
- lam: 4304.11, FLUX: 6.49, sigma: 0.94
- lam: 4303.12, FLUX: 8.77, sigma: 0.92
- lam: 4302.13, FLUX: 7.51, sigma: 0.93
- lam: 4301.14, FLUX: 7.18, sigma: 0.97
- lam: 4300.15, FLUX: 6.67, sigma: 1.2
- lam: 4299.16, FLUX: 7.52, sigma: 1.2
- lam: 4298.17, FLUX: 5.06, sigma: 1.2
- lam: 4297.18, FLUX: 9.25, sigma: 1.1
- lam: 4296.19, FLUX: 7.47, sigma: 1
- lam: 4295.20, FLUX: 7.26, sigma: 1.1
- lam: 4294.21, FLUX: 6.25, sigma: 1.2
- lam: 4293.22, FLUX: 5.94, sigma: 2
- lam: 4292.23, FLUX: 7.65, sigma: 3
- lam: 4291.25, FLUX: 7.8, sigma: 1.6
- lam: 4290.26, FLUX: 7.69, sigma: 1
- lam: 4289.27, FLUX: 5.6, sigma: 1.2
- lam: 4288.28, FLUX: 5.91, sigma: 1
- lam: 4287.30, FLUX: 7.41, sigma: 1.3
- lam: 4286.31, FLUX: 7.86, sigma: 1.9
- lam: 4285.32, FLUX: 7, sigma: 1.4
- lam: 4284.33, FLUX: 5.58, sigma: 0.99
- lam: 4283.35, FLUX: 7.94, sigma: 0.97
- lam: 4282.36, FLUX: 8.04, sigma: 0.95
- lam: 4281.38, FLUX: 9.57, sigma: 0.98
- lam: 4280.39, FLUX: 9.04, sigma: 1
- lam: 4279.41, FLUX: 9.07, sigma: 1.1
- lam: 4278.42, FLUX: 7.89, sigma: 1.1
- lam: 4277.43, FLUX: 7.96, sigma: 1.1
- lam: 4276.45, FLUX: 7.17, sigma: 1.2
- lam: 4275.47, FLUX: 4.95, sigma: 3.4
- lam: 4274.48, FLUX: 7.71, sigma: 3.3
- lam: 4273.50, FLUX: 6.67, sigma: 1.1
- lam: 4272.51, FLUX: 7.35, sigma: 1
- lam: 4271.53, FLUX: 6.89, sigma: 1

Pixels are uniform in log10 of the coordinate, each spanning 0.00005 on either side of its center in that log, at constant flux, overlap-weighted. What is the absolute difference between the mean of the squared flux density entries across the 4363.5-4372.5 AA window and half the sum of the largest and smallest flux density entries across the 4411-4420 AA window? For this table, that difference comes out 56.1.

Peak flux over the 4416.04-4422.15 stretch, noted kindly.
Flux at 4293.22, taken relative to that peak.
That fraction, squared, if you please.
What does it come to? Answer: 0.36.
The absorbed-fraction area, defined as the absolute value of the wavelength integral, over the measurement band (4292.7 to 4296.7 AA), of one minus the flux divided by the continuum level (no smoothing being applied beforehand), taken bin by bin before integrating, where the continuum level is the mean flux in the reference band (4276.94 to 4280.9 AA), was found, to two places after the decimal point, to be 0.82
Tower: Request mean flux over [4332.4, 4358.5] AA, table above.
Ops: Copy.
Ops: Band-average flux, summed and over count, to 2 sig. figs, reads 7.2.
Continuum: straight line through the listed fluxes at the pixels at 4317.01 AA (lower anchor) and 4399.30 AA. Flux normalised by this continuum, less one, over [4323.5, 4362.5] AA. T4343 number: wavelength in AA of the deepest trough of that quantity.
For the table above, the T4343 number 4352.95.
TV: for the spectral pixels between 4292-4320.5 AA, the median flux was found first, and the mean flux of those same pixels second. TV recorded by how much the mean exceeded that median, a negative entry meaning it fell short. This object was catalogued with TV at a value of -0.2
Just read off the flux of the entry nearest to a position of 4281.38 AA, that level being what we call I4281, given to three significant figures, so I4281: 9.57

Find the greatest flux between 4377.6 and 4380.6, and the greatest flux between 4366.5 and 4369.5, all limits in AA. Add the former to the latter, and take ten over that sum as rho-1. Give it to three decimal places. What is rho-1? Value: 0.614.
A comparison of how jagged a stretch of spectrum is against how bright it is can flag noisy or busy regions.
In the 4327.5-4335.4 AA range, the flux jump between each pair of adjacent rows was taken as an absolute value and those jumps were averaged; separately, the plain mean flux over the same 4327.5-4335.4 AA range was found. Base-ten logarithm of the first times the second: 1.02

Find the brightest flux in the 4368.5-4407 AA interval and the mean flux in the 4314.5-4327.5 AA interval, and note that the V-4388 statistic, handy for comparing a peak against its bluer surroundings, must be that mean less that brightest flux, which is -2.38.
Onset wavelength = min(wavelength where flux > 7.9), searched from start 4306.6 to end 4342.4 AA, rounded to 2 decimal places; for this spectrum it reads 4307.08 AA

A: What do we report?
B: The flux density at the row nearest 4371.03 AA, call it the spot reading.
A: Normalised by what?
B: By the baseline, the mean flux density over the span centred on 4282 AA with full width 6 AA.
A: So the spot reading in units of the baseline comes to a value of 1.09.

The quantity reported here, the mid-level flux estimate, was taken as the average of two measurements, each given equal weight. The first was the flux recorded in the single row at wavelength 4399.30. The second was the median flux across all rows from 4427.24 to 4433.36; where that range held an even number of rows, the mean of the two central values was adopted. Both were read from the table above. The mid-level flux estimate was 9.4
